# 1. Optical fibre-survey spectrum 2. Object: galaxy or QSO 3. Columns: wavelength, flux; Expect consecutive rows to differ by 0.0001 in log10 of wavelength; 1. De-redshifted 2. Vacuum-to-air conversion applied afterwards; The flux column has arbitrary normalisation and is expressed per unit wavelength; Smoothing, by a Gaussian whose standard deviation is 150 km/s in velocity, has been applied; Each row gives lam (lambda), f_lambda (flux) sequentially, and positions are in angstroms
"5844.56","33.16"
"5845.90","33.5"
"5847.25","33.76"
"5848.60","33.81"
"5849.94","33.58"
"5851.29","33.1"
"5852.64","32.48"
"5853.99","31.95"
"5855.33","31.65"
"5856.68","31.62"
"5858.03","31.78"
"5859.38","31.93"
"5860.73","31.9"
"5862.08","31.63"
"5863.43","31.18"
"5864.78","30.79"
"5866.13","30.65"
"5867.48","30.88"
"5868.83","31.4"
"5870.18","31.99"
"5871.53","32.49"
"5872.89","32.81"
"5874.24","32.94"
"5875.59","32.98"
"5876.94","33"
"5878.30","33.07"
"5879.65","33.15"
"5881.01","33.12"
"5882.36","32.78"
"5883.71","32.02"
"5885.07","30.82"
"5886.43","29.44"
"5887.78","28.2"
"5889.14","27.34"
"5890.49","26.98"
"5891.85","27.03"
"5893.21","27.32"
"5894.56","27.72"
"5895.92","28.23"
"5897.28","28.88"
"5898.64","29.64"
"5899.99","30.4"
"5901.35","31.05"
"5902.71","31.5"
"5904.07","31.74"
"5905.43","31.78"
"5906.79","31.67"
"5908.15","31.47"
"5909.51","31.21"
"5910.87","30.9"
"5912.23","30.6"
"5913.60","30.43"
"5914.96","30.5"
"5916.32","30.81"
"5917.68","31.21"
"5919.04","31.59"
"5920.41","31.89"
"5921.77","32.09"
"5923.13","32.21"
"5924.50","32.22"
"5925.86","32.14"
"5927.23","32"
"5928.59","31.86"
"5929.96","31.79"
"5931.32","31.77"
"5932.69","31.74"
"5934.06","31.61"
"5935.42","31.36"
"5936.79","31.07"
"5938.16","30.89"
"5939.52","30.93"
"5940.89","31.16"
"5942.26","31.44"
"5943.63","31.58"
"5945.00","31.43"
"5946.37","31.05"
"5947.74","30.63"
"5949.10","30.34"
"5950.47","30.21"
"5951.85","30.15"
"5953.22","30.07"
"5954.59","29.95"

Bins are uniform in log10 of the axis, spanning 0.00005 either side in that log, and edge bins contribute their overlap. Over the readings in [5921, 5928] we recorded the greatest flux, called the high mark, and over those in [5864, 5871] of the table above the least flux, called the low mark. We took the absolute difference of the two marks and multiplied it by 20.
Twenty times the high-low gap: 31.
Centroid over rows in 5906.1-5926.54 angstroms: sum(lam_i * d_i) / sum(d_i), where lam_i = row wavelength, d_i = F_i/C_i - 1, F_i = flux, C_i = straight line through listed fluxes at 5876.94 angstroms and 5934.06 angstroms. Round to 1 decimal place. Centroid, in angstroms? 5911.6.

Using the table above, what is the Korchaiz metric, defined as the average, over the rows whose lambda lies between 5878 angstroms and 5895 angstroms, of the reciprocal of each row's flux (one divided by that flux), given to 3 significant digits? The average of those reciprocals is 0.0337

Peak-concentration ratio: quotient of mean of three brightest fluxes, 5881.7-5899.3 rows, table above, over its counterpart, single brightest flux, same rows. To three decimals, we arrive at 0.972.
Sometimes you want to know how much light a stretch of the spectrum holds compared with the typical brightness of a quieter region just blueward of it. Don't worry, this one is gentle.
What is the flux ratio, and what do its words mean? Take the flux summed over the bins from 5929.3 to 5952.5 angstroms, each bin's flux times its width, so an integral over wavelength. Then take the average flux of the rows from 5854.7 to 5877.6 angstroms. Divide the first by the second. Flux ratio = 22.7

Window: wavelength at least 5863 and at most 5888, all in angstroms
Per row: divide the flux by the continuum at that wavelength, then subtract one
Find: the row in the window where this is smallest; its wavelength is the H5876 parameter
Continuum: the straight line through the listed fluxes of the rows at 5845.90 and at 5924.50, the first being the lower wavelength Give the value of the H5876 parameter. 5887.78 angstroms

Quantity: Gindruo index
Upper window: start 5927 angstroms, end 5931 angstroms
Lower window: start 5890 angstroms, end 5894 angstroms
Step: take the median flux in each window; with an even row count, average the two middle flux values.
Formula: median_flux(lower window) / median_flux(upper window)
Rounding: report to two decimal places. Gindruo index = 0.85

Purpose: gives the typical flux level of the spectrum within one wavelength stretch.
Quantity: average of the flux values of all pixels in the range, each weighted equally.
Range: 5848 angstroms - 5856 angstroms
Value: 32.8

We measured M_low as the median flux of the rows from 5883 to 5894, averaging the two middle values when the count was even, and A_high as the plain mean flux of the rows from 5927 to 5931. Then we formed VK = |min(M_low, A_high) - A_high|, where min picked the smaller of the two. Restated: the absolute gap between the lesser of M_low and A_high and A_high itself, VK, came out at 4.1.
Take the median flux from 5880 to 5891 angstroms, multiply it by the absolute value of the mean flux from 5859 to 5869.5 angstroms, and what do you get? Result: 943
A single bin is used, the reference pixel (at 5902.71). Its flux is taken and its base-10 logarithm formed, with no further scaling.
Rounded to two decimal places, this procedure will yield 1.50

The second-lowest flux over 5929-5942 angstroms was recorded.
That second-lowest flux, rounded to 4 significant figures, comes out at 30.93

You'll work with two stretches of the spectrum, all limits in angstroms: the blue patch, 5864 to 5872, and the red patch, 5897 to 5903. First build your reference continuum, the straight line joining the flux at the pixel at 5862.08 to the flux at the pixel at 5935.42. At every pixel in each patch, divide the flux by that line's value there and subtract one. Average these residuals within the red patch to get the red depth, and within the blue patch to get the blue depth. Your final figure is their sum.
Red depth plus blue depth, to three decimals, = -0.046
